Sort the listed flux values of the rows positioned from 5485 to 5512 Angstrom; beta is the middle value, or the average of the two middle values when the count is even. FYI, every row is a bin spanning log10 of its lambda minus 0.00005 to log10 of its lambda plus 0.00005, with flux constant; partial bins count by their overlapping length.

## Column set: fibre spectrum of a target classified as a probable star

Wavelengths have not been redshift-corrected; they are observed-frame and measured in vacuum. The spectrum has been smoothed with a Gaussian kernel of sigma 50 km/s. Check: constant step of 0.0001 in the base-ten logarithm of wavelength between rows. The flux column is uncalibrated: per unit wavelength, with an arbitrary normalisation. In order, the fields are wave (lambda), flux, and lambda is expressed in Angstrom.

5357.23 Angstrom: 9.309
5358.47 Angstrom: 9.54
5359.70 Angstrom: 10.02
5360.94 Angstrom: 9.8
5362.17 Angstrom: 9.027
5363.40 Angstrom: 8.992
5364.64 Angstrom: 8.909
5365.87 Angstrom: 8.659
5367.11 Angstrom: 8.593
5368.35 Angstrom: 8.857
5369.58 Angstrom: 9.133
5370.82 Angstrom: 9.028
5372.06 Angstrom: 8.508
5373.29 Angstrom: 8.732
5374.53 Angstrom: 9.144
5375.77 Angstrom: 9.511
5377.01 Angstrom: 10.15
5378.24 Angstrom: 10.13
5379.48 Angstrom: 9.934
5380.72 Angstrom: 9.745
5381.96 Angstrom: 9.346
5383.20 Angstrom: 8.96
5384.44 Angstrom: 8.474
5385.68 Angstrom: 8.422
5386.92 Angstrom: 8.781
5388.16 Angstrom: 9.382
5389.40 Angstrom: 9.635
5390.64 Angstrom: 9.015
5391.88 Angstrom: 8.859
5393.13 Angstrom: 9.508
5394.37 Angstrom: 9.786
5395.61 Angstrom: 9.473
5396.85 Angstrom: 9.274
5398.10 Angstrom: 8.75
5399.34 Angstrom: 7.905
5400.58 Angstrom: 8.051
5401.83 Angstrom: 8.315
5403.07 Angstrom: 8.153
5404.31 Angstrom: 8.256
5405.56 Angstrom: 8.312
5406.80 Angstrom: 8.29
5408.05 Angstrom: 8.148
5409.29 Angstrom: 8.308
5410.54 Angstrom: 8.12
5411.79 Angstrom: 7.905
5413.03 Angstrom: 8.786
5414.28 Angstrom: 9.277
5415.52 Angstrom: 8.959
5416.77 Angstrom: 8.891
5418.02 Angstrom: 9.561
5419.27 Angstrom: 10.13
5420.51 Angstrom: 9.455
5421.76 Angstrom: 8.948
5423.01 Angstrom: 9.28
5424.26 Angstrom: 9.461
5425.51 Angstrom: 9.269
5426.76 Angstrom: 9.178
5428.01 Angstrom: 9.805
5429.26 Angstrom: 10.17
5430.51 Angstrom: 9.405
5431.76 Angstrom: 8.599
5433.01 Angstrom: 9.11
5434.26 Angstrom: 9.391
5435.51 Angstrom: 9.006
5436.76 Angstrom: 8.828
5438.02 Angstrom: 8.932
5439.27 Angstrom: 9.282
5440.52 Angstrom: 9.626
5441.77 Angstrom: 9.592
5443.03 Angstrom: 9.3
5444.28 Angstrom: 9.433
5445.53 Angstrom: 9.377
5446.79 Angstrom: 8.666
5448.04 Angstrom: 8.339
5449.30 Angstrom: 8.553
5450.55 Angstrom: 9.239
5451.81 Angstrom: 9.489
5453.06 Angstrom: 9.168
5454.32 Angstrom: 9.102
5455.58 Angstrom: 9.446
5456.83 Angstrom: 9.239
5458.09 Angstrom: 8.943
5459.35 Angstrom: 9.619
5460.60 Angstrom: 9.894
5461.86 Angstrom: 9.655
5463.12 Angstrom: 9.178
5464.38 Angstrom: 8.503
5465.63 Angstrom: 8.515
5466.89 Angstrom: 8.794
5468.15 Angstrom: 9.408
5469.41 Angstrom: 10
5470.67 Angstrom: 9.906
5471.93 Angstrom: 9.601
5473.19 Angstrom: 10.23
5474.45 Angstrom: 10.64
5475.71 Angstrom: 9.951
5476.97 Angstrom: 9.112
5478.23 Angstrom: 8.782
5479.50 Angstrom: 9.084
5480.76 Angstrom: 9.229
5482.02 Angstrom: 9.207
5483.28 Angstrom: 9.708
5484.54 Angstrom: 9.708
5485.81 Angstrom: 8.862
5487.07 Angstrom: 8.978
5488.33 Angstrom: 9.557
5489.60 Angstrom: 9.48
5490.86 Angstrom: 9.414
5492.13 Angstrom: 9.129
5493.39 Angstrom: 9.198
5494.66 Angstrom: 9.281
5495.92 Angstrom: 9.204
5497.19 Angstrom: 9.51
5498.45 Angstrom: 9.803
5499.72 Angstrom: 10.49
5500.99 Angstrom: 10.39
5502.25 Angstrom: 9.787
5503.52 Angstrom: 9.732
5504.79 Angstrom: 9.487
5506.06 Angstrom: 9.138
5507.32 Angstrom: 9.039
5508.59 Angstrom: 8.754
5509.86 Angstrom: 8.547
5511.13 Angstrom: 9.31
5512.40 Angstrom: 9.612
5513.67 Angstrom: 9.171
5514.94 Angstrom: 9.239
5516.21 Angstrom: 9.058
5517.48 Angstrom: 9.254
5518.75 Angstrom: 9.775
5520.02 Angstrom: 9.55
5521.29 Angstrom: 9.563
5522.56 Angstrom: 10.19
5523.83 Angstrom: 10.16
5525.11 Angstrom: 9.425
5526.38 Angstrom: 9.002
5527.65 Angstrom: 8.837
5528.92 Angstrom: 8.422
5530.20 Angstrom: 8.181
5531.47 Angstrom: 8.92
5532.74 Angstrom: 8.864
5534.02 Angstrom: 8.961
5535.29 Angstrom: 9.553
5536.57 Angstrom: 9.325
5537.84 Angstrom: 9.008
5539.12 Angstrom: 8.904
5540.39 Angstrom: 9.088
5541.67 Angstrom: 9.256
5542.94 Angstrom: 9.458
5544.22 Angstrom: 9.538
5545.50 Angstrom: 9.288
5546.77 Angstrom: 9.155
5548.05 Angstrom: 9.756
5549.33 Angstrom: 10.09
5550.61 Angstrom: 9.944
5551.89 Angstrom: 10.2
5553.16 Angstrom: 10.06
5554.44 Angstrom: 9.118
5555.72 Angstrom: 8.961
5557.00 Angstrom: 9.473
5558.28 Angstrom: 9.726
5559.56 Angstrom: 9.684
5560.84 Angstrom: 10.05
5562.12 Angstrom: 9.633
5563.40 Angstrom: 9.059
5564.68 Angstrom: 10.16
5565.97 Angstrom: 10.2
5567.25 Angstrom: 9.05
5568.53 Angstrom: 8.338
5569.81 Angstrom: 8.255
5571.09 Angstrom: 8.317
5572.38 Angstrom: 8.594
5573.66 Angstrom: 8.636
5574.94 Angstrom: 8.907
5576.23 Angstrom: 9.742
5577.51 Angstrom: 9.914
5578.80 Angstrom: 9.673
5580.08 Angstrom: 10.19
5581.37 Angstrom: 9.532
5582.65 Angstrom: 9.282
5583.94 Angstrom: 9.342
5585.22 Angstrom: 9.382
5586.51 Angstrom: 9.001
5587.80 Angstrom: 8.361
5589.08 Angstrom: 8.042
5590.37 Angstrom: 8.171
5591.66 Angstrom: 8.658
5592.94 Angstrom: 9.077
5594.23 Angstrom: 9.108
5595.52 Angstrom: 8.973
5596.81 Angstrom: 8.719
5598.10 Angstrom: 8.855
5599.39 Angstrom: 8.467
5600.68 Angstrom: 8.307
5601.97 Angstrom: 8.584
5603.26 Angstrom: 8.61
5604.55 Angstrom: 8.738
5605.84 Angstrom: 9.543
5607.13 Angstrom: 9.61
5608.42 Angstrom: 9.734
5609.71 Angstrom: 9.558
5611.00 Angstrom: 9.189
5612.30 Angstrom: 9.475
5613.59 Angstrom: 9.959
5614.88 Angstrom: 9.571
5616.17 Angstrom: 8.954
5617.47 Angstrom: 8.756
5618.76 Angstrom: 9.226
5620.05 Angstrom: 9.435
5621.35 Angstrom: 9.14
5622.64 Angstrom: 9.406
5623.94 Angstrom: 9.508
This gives 9.31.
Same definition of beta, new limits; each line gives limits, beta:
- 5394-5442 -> 9.01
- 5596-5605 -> 8.61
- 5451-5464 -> 9.34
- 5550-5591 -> 9.36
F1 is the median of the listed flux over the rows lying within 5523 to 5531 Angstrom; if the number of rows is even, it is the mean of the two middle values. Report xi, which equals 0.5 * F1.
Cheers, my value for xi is 4.46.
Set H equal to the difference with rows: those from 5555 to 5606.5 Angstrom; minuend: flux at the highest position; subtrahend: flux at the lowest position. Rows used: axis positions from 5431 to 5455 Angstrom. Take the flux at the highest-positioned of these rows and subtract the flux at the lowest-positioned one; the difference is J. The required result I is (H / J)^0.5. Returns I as 1.08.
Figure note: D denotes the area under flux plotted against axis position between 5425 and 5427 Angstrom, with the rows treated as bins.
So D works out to 18.5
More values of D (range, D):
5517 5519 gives 19.0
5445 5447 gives 18.1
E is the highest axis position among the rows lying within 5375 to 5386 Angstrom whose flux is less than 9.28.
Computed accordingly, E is 5385.68 Angstrom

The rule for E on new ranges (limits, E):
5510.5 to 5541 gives 5540.39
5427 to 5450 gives 5449.30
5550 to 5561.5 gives 5555.72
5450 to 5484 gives 5482.02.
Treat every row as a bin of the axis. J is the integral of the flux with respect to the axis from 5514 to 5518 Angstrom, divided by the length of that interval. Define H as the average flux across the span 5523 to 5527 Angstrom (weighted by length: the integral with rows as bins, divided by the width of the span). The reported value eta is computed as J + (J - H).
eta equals 8.8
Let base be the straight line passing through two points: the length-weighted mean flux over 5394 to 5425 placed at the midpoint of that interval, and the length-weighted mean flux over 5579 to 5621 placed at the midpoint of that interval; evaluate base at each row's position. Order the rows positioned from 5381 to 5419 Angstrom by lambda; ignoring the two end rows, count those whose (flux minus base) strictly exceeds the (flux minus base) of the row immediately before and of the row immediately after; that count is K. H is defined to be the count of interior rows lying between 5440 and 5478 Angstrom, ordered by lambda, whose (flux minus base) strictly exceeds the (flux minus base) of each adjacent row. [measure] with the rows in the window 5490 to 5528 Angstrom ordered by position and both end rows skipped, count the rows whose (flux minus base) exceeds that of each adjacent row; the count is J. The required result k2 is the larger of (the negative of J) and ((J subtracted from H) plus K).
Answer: 6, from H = 6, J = 6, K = 6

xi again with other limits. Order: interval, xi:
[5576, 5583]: 4.85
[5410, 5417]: 4.42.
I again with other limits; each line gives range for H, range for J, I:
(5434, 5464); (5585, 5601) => 0.45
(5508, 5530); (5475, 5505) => 0.85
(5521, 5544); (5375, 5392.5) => 0.40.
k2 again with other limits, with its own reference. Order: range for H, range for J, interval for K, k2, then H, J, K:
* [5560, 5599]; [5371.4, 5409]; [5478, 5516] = 6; 5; 5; 6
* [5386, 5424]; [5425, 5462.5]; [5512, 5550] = 6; 7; 7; 6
